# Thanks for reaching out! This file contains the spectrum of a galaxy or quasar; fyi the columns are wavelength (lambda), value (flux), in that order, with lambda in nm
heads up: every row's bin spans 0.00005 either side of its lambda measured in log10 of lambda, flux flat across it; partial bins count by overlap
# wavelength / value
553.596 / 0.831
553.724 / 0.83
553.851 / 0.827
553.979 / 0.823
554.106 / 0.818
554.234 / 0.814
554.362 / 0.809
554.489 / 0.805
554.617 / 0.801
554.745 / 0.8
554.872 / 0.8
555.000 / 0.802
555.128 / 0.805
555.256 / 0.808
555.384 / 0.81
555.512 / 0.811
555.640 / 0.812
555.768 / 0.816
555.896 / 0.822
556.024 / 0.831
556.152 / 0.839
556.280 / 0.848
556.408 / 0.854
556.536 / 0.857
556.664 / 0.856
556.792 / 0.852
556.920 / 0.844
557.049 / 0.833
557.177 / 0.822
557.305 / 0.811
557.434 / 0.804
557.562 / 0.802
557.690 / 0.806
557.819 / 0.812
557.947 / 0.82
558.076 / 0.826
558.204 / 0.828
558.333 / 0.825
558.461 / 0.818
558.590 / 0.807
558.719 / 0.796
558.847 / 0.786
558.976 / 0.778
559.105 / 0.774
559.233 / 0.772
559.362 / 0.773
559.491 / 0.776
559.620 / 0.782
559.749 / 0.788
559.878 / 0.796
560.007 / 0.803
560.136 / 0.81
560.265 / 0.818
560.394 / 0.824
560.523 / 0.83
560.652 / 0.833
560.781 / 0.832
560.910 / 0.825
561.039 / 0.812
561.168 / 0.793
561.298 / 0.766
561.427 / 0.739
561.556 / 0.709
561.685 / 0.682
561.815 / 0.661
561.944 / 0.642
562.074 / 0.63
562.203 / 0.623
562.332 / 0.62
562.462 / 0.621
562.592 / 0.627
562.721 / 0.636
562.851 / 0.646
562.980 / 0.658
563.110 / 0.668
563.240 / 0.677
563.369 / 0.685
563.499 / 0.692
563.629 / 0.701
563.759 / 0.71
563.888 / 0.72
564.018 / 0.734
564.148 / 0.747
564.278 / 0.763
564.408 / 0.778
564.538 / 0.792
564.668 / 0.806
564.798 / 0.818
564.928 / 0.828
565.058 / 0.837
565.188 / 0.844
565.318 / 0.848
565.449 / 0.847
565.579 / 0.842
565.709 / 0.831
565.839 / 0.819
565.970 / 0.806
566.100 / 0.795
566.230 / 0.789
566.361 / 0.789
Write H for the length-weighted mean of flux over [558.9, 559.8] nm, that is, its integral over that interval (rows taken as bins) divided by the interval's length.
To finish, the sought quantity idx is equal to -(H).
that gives -0.78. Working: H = 0.777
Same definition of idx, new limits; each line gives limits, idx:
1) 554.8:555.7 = -0.81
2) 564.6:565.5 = -0.83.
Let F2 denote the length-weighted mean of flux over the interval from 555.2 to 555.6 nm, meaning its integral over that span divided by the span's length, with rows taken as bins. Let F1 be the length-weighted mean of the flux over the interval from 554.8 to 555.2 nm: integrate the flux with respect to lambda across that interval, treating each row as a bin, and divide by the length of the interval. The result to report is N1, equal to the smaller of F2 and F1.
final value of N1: 0.803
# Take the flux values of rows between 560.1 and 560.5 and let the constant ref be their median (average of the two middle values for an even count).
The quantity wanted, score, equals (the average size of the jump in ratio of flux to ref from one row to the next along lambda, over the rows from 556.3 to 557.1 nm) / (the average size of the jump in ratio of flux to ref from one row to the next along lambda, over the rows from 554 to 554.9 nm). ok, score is 1.8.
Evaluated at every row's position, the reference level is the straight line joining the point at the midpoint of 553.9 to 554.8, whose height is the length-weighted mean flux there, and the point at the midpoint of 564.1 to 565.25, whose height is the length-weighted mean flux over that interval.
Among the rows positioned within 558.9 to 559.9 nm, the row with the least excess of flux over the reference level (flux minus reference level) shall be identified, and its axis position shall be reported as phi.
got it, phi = 559.233 nm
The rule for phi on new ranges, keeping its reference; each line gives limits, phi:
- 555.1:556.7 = 555.128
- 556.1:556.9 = 556.152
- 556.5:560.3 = 559.233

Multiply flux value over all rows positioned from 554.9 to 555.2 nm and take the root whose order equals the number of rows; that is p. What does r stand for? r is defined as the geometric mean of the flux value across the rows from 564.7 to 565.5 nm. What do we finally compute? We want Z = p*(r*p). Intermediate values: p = 0.80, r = 0.837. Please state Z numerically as 0.540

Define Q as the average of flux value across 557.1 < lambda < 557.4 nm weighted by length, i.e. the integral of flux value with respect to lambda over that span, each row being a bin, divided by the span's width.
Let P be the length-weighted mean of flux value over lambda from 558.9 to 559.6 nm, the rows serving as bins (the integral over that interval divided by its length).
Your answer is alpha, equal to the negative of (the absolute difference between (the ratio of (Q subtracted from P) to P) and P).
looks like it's -0.83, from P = 0.77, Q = 0.82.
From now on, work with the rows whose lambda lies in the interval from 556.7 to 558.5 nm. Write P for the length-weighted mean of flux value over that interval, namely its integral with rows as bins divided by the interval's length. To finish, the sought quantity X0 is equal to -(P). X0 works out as -0.822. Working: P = 0.822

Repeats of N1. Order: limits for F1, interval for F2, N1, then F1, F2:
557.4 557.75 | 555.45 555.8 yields 0.806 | 0.81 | 0.812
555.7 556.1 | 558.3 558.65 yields 0.816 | 0.82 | 0.816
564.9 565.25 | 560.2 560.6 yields 0.825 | 0.84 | 0.825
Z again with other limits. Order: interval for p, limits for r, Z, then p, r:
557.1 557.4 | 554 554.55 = 0.541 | 0.82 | 0.811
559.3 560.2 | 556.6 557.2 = 0.525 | 0.79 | 0.841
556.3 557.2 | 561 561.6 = 0.545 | 0.85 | 0.763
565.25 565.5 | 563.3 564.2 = 0.512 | 0.85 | 0.712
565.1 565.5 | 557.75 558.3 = 0.588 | 0.85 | 0.821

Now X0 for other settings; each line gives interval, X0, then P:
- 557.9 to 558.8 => -0.817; 0.817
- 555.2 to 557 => -0.833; 0.833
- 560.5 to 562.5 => -0.725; 0.725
